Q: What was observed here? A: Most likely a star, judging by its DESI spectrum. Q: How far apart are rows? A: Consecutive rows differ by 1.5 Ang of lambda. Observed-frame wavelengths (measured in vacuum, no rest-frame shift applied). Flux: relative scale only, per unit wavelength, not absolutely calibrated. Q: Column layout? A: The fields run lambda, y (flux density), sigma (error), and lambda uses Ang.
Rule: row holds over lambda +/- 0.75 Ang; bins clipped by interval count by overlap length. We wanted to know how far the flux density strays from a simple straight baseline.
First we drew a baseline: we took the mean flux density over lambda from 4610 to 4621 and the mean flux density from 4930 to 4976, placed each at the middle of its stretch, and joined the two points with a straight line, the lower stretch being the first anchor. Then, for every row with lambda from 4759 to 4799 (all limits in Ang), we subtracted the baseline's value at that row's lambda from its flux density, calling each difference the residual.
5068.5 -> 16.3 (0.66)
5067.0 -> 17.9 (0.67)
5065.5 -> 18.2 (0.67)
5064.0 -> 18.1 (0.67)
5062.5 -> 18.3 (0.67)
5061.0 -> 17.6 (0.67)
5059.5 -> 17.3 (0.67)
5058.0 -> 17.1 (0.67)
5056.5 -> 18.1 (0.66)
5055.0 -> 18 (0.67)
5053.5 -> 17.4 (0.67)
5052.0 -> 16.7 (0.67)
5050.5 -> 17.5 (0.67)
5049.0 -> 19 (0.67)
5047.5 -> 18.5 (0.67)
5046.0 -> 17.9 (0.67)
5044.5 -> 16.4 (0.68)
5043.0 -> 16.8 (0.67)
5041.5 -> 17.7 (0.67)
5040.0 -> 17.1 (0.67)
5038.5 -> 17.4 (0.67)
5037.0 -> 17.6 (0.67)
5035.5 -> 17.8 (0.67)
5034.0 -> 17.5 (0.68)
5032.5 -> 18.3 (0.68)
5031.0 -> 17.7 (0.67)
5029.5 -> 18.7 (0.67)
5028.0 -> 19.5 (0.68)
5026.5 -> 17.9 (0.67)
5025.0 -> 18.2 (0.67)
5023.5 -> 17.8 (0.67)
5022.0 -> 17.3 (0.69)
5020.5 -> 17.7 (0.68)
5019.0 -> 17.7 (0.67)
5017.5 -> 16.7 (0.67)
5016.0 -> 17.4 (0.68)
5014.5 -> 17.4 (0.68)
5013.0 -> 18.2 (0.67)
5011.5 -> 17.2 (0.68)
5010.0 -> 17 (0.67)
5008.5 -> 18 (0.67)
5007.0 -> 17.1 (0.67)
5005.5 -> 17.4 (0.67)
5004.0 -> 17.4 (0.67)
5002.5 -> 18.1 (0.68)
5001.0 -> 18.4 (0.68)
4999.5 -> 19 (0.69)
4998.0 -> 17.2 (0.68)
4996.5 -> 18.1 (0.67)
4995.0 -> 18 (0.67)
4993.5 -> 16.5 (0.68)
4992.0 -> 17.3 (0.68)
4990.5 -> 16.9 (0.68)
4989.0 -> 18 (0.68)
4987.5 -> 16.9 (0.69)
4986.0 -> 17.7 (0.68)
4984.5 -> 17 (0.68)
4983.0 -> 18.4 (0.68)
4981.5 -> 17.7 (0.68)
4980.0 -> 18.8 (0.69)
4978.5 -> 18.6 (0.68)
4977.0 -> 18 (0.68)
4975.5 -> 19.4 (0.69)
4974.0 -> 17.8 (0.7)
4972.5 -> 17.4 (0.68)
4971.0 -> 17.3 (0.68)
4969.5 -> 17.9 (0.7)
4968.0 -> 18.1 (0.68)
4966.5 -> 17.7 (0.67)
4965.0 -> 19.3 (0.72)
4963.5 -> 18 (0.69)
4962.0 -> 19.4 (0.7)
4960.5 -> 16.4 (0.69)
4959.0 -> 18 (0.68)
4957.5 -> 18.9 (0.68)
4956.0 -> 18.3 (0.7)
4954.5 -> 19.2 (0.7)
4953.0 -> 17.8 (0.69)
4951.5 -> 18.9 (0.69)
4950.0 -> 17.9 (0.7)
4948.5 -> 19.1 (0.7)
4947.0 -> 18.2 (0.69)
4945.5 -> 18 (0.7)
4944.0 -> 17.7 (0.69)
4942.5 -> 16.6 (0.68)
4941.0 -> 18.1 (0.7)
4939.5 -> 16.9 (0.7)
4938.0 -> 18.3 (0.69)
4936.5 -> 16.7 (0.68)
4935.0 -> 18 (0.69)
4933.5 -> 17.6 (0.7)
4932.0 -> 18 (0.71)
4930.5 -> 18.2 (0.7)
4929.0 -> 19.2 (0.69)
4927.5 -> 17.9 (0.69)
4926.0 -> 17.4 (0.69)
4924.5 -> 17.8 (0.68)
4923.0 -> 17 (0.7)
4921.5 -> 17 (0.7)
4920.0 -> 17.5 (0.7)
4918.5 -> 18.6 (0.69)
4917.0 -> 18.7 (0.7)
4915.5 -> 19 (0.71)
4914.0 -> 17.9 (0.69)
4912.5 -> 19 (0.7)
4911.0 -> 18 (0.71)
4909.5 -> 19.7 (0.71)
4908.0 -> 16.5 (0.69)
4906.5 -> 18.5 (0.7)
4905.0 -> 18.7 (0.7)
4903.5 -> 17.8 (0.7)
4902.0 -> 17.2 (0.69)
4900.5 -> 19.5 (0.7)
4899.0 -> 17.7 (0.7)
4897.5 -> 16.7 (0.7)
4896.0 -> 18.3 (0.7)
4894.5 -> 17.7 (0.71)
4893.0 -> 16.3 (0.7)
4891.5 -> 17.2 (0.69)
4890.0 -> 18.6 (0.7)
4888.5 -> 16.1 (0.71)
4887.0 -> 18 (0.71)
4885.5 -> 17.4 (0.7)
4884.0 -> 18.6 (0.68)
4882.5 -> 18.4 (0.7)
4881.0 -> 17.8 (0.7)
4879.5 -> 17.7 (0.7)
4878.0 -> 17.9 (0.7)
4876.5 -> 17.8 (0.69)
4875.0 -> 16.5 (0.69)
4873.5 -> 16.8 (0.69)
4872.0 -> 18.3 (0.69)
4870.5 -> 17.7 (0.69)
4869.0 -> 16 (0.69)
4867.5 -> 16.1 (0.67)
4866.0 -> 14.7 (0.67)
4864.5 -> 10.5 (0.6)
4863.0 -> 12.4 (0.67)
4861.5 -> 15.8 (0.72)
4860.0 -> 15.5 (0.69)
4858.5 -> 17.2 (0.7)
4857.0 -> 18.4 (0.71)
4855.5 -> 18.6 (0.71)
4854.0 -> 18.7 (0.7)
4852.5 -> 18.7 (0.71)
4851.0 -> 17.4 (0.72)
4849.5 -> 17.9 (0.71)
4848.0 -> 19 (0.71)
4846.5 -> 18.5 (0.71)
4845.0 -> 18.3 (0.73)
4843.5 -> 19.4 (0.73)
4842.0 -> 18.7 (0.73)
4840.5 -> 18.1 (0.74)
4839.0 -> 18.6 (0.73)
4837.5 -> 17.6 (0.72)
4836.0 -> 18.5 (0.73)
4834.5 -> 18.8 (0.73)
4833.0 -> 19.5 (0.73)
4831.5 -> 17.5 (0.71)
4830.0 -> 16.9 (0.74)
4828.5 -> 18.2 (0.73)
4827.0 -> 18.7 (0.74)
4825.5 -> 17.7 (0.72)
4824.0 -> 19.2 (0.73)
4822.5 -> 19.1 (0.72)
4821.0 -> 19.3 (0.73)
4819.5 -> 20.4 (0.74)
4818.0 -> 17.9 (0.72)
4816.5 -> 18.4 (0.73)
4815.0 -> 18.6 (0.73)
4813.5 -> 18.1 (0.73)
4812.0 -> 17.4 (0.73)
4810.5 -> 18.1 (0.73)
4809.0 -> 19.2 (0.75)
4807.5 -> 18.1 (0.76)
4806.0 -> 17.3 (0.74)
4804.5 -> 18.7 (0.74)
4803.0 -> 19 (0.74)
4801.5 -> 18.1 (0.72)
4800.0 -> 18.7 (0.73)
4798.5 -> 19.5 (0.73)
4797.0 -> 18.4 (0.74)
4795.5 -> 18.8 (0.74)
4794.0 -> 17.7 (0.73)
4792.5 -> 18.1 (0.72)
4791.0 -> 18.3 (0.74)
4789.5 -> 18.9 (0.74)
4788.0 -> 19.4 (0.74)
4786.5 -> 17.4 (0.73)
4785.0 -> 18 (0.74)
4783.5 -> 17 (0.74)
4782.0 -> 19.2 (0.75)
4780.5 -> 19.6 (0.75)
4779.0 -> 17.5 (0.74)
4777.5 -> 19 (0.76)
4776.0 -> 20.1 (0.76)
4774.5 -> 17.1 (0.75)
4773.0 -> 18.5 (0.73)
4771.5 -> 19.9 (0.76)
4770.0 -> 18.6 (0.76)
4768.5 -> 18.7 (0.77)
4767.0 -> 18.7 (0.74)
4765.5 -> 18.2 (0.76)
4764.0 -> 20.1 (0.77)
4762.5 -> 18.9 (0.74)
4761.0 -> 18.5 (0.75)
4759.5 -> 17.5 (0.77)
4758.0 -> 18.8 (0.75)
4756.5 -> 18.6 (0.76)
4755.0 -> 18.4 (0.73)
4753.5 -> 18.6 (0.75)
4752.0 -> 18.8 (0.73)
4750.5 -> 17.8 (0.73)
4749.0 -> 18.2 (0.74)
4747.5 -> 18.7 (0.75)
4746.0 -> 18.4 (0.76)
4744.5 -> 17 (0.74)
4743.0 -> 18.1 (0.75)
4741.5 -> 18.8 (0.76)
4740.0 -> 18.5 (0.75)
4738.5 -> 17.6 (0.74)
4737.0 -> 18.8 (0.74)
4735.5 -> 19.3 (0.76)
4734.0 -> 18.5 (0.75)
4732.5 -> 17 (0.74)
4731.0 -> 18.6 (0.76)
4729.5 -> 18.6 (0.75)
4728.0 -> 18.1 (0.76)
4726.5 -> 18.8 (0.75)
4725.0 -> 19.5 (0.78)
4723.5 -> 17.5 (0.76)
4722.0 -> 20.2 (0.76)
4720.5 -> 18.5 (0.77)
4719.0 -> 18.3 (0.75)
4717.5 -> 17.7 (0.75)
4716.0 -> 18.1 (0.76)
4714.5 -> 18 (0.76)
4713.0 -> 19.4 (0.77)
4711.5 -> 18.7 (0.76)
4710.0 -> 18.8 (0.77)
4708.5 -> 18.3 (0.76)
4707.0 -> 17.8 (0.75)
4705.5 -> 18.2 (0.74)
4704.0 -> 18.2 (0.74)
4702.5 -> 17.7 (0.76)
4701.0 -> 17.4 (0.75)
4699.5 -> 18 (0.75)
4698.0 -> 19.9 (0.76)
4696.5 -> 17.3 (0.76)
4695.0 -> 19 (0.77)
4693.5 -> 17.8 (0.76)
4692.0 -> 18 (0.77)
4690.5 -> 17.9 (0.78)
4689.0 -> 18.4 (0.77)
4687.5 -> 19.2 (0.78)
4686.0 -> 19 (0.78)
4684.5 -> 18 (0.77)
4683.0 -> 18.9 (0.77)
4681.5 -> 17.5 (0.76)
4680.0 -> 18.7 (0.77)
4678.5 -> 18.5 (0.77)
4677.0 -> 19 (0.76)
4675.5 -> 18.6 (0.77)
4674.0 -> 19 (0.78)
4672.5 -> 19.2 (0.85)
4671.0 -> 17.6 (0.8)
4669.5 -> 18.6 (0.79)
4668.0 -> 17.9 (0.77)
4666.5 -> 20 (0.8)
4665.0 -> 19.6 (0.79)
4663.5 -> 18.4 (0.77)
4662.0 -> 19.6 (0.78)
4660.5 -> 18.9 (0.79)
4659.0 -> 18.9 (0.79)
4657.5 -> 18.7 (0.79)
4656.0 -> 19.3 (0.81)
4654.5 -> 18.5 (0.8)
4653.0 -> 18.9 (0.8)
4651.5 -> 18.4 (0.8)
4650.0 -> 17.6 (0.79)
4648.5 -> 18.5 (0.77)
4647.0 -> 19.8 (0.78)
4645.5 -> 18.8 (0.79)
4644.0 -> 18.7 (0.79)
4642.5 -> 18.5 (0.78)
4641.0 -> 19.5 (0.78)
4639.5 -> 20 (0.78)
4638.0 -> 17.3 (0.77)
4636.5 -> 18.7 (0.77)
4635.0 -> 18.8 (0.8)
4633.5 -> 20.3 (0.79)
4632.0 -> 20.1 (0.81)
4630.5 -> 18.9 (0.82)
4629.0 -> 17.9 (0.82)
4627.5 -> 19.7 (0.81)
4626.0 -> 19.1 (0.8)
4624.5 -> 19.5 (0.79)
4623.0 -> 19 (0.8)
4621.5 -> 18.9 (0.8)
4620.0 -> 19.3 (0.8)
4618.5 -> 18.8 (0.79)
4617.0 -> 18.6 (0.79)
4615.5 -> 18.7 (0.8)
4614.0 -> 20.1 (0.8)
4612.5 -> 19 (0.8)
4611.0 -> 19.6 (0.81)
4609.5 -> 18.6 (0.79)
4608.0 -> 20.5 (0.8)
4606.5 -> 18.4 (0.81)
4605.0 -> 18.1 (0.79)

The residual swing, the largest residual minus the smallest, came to 3.1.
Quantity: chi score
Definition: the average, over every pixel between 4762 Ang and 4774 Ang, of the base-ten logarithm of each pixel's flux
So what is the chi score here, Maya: 1.28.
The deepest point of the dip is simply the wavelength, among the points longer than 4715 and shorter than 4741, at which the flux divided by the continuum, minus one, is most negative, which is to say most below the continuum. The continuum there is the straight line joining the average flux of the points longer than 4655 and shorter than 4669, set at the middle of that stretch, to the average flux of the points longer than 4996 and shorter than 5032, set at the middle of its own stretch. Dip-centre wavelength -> 4732.5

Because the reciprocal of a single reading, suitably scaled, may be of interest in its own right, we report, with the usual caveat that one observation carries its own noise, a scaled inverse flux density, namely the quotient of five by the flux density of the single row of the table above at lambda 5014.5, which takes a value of 0.287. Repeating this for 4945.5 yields 0.278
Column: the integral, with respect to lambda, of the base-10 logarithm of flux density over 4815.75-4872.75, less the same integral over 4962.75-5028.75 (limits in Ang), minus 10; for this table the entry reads -22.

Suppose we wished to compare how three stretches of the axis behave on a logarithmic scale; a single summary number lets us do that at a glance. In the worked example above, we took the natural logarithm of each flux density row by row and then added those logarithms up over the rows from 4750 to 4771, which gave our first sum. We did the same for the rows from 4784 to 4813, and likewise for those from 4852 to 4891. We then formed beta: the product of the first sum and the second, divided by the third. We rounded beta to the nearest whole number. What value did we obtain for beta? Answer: 31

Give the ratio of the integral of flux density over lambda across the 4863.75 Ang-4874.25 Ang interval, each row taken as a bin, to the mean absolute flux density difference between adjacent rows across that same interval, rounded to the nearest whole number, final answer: 104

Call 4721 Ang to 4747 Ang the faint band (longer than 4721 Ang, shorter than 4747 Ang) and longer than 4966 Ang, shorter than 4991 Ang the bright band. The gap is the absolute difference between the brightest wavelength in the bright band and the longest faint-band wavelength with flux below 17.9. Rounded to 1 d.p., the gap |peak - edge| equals 231.0 Ang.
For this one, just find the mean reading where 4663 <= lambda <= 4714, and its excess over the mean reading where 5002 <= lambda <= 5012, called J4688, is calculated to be 1.0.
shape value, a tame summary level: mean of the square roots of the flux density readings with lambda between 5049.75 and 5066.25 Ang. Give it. 4.20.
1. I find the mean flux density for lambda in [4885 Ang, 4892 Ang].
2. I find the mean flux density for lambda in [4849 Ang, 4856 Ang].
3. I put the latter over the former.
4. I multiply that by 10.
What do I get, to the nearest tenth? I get 10.5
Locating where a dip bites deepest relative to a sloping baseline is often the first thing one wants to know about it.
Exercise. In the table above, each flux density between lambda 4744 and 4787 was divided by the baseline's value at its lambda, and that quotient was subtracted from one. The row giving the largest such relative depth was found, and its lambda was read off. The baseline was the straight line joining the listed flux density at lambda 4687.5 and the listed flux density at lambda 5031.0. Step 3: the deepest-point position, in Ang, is 4744.5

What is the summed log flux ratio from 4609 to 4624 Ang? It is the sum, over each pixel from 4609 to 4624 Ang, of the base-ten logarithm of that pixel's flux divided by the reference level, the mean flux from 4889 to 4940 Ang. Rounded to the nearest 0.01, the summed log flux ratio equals 0.27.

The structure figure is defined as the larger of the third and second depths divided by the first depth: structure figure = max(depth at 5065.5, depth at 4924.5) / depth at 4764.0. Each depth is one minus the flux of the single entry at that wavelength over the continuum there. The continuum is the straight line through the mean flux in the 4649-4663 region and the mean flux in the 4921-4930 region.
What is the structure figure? 0.0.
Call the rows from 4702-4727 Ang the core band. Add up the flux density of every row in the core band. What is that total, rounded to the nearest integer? 314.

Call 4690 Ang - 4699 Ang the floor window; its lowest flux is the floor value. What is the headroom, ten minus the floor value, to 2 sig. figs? -7.3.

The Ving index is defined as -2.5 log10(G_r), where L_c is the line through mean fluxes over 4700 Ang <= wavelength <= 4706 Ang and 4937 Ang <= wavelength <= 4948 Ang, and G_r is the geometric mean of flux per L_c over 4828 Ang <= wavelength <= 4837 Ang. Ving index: -0.027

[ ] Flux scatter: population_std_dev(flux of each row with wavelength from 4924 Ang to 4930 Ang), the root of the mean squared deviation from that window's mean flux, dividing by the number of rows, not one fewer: 0.68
